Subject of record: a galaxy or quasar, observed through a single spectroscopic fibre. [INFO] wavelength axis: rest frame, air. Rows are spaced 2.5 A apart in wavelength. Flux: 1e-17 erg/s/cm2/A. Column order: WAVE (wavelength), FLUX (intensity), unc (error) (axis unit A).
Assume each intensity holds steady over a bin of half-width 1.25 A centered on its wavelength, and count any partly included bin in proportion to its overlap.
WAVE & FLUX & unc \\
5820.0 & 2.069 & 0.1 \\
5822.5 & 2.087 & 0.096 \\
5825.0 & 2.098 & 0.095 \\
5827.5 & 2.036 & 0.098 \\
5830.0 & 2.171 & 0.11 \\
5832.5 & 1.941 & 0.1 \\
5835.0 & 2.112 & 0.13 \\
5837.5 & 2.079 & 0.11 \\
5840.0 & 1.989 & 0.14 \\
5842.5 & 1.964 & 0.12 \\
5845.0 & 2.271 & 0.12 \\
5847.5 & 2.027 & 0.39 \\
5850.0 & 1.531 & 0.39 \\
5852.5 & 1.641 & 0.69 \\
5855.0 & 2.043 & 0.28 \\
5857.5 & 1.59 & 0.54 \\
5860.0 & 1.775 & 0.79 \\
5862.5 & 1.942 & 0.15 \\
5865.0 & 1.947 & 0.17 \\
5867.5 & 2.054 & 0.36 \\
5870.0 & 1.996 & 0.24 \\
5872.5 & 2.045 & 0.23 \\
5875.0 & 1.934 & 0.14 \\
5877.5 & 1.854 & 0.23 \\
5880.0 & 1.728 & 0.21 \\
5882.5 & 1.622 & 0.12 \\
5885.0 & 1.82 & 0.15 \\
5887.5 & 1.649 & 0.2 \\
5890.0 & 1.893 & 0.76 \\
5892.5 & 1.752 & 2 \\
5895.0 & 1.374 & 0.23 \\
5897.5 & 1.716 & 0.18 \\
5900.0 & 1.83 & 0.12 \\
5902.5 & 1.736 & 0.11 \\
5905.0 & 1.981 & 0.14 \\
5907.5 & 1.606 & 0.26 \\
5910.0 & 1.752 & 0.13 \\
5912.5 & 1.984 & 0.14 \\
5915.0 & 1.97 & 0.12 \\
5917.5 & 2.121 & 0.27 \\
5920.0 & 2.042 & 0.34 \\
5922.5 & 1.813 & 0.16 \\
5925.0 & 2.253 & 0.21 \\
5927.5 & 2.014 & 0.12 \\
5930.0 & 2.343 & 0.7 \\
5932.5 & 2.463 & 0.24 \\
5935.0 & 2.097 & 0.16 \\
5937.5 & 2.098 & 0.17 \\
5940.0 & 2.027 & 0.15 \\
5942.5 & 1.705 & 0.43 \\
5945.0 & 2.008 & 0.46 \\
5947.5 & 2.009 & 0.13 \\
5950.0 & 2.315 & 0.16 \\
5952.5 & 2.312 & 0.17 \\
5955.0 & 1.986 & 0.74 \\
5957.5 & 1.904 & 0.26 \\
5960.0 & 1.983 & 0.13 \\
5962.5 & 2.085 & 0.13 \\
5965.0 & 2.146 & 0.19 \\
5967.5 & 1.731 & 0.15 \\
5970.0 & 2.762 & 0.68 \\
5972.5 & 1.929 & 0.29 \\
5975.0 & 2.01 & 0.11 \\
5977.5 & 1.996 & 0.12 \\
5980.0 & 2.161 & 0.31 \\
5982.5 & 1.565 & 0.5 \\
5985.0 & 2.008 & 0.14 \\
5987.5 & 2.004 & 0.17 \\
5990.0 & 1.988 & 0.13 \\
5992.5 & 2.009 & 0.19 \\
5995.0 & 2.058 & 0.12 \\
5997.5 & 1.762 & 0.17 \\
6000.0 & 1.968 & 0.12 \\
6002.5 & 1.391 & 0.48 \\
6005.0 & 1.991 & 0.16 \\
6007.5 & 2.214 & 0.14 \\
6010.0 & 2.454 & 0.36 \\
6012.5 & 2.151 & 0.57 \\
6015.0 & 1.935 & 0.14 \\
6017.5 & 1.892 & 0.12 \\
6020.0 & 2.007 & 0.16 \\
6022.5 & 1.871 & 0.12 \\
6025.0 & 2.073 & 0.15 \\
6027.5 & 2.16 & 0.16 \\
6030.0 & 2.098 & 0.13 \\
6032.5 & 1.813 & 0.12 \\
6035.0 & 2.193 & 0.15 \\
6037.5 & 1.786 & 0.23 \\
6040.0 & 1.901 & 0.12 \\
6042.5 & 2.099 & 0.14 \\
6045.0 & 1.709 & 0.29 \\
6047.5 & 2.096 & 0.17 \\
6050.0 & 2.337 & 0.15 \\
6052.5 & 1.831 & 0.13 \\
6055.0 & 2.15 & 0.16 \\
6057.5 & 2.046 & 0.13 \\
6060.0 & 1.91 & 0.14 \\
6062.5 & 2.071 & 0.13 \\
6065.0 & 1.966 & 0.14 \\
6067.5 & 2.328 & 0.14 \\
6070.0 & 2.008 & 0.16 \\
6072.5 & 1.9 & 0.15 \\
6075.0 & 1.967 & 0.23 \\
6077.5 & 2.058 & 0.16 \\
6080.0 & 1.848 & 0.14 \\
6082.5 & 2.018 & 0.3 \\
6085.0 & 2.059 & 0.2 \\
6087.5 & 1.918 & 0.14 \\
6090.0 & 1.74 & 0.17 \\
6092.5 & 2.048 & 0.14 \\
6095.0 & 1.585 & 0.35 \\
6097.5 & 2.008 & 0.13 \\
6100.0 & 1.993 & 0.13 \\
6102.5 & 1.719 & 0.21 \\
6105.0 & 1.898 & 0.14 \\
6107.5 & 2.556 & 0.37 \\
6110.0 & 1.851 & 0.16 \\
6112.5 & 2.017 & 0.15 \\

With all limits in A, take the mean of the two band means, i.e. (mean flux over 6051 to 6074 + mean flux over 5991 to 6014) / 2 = 2.01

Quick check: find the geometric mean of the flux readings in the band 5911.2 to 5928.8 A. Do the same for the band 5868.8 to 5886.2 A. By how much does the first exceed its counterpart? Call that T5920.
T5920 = 0.17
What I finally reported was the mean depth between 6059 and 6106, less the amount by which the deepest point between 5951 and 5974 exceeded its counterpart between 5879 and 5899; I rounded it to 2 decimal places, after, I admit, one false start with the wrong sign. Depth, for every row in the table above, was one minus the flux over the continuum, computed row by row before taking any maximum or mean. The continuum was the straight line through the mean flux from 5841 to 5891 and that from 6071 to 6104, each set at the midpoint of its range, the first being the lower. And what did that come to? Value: 0.16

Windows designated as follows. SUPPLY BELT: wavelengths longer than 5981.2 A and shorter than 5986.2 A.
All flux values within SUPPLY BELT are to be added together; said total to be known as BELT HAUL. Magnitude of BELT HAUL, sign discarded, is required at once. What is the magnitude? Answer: 3.57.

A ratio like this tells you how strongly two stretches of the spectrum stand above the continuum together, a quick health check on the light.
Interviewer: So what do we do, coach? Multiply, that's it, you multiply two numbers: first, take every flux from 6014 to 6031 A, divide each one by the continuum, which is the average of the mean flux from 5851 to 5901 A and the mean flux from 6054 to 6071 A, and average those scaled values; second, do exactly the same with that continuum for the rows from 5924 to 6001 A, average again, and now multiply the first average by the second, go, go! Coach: 1.10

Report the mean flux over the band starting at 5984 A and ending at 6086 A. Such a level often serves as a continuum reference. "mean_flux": 2.00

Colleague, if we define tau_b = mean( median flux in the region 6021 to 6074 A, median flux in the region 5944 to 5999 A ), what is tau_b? 2.03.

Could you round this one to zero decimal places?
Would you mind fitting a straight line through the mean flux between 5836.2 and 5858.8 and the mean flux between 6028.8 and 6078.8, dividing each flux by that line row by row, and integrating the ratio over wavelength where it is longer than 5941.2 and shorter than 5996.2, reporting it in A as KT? 57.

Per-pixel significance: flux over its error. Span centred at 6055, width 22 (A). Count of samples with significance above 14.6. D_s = 3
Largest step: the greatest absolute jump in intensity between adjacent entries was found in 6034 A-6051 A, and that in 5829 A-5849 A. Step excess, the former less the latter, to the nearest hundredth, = 0.10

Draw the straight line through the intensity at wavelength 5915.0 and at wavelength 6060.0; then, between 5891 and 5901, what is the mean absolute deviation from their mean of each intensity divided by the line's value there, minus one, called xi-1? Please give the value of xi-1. 0.074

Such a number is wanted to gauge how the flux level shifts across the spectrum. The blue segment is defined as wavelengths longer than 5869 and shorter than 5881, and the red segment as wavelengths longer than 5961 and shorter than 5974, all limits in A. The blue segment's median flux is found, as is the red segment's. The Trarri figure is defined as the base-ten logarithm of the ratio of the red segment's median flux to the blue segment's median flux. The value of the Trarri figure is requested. 0.03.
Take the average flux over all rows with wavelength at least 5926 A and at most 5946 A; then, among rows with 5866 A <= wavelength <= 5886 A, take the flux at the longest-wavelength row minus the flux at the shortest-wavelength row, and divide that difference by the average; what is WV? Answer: -0.11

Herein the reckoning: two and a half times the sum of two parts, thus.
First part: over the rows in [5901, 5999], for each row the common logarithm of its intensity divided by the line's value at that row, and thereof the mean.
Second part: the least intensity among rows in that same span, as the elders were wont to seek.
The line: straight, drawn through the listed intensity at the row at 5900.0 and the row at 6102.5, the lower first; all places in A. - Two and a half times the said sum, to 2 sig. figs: 4.0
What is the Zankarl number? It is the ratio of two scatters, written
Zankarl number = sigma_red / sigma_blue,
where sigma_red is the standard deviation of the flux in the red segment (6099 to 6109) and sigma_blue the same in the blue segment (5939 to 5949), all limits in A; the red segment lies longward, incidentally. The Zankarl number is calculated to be 2.3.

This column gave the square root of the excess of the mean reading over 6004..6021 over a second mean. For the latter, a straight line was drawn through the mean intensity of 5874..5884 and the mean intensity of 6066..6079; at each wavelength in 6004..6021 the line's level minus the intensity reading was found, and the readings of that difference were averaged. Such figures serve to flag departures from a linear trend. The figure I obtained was 1.49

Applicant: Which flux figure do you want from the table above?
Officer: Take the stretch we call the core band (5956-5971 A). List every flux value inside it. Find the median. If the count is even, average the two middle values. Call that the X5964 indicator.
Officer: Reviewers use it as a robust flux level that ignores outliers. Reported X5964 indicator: 2.03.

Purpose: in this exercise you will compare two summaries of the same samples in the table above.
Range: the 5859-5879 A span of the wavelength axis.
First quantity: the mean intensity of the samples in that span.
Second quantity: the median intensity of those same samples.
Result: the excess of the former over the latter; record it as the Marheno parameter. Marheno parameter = 0.00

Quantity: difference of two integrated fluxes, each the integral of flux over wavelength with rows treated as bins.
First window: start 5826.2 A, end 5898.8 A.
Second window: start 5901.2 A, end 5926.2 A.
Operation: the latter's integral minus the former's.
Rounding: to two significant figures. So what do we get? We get -88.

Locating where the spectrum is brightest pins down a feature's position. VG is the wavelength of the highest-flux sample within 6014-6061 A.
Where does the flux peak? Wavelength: 6050.0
